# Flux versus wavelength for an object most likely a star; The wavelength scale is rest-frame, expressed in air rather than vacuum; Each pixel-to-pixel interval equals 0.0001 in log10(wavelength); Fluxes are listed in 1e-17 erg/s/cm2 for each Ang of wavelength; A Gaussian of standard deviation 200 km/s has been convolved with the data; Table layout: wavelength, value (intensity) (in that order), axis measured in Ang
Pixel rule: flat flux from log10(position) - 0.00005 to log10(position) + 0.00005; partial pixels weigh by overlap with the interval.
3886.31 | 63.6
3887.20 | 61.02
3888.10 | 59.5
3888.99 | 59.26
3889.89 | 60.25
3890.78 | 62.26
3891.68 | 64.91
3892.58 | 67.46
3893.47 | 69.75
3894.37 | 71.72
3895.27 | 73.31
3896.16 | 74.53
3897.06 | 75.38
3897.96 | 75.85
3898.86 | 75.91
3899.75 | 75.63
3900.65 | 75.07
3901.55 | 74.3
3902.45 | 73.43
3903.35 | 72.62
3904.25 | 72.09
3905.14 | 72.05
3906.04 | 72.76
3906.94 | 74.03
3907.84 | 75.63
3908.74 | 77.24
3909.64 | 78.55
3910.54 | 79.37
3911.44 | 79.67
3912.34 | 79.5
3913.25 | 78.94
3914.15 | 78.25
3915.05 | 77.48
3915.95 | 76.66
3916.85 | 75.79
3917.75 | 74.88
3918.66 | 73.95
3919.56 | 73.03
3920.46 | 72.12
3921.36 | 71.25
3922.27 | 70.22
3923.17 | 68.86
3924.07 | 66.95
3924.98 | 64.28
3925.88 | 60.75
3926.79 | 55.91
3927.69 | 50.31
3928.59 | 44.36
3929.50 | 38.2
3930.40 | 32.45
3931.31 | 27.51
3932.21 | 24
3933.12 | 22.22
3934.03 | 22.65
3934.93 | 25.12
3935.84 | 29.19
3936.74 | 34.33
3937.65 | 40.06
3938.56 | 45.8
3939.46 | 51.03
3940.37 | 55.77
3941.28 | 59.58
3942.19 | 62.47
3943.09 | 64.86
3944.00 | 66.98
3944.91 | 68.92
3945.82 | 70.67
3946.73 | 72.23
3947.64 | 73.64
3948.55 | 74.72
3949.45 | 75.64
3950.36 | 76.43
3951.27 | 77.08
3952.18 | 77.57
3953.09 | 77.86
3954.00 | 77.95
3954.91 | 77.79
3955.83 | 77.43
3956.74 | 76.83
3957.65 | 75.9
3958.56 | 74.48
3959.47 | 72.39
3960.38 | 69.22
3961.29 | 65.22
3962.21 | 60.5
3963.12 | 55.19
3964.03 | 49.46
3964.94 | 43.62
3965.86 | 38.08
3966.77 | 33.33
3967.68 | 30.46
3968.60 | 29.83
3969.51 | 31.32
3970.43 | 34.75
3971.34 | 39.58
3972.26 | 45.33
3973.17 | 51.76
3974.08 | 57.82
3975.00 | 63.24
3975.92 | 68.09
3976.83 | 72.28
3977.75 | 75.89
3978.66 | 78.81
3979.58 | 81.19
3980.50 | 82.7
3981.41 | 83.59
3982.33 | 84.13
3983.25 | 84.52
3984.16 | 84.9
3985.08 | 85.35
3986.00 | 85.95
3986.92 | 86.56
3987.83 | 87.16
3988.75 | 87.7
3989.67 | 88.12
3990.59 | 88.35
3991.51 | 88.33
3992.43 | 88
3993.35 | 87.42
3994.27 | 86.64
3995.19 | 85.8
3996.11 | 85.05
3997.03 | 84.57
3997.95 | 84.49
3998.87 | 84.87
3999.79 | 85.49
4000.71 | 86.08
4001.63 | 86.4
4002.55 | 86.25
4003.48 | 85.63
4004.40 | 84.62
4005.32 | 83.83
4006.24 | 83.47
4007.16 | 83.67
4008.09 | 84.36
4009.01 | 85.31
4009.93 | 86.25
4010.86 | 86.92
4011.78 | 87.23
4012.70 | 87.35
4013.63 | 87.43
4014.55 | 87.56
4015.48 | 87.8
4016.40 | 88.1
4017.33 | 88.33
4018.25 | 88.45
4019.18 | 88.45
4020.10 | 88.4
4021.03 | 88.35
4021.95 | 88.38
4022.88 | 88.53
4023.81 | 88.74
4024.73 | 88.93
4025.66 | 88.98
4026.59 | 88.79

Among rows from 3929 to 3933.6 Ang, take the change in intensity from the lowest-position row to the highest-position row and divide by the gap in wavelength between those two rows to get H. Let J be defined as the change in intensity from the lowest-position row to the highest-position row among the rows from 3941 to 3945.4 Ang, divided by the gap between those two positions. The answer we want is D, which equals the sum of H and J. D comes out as -2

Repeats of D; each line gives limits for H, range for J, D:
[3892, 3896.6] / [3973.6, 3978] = 7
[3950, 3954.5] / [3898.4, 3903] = 0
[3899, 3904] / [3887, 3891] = 0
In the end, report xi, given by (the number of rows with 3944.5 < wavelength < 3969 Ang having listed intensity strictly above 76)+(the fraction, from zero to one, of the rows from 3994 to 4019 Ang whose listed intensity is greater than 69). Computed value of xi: 9.0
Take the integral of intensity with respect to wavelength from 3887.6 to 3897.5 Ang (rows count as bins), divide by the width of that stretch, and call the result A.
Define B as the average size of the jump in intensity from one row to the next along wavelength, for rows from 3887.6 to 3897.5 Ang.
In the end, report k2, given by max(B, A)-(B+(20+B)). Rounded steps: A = 67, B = 1.6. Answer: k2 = 44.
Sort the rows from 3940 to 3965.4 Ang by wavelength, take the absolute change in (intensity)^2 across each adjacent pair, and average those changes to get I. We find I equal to 264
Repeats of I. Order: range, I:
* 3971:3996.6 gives 252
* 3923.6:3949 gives 336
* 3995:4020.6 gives 71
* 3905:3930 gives 224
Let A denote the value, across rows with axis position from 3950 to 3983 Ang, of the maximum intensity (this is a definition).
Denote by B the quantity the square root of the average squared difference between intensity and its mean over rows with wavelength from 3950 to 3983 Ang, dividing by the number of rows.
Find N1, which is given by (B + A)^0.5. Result 10.1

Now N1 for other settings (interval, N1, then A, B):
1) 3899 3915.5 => 9.1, 79.67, 3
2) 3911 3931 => 9.7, 79.67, 14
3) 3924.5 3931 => 8.7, 64.28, 11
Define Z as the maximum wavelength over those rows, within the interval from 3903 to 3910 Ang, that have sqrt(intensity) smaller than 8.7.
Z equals 3907.84 Ang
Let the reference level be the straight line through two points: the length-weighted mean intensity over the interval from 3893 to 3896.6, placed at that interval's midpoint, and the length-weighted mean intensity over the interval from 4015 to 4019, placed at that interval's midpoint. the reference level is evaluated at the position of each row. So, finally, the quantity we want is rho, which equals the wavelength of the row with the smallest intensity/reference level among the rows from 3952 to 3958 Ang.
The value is 3957.65 Ang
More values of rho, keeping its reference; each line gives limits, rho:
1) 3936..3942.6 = 3936.74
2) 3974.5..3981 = 3975.00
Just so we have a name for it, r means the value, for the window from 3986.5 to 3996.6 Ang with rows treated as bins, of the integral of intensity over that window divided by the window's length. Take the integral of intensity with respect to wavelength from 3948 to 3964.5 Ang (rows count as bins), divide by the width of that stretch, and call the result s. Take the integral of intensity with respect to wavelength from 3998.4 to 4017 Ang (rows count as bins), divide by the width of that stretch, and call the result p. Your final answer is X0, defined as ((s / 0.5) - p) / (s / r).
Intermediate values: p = 85.9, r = 87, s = 71.8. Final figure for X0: 70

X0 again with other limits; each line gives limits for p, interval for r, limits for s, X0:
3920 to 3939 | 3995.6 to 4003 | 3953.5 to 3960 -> 119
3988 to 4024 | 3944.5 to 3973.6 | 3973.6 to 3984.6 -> 53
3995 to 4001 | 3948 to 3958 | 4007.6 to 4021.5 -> 79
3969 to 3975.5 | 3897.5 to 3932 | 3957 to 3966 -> 86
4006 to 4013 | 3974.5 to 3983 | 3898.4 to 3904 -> 65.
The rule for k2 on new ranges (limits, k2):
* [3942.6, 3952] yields 50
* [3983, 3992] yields 66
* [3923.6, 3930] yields 25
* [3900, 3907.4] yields 52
